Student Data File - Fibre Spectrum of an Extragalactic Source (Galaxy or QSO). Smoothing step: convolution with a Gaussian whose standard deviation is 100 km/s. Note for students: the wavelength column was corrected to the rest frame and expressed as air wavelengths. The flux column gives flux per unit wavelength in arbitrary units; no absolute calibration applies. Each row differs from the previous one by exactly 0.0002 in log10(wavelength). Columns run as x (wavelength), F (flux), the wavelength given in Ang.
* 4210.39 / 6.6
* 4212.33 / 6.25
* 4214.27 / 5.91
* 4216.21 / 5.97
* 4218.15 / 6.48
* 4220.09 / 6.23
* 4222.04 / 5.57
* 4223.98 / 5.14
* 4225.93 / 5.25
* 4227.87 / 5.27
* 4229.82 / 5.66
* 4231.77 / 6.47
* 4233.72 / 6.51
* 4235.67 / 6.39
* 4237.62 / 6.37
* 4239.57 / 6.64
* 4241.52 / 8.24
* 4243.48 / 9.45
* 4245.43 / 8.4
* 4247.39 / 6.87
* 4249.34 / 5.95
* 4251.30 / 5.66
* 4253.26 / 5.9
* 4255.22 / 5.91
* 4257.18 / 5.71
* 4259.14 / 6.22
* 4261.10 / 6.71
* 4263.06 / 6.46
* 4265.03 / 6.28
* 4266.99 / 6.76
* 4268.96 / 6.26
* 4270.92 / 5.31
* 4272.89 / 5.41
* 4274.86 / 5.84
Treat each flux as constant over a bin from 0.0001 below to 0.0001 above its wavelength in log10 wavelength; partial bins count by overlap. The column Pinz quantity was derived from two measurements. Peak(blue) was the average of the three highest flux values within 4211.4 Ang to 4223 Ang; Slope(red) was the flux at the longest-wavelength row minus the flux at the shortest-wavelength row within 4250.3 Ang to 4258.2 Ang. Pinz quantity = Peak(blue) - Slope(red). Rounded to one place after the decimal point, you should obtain 6.3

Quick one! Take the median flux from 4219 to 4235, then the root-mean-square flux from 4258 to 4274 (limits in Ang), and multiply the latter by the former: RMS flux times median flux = 35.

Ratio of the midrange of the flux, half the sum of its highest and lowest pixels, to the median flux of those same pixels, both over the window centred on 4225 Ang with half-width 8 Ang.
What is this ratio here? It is 1.03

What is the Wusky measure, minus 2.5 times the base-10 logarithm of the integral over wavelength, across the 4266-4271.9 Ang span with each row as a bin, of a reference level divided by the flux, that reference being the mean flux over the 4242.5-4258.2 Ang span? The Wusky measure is -2.04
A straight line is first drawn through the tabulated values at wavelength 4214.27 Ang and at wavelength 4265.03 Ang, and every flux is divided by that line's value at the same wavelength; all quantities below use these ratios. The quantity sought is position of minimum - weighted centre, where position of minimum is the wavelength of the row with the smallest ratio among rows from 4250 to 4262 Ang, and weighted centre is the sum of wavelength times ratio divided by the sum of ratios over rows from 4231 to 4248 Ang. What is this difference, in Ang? 11.3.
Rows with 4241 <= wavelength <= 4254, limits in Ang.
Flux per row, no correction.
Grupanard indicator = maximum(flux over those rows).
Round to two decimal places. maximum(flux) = 9.45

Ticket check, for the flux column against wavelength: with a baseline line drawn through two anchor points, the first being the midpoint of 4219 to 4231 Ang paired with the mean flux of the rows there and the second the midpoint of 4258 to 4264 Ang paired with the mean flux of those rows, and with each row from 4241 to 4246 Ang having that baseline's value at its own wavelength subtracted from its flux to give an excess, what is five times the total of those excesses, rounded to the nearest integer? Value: 40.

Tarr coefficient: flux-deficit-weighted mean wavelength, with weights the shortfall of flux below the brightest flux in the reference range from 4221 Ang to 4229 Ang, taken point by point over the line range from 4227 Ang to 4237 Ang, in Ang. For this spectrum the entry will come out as 4234.2 Ang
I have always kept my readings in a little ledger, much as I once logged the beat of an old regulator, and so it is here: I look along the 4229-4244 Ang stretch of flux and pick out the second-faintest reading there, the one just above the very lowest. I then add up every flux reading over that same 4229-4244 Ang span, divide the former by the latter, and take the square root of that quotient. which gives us 0.338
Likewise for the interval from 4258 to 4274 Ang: 0.331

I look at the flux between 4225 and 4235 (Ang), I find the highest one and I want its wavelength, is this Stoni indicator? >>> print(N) 4233.72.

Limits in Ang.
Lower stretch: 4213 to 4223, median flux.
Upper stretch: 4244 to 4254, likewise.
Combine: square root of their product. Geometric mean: 6.0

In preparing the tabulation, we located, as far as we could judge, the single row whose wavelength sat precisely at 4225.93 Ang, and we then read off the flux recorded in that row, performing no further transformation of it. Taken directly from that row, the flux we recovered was 5.25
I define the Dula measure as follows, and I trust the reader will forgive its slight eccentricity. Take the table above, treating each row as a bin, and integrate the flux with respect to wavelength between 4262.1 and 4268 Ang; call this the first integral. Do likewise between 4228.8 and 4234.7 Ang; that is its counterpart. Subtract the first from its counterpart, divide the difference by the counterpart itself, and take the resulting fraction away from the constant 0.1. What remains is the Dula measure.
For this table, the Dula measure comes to 0.15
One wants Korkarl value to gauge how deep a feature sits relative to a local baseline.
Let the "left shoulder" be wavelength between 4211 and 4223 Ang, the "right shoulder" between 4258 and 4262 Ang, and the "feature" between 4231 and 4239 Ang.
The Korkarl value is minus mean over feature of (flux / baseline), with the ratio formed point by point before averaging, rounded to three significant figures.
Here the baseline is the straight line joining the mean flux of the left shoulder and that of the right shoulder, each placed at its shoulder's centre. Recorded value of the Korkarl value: -1.03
